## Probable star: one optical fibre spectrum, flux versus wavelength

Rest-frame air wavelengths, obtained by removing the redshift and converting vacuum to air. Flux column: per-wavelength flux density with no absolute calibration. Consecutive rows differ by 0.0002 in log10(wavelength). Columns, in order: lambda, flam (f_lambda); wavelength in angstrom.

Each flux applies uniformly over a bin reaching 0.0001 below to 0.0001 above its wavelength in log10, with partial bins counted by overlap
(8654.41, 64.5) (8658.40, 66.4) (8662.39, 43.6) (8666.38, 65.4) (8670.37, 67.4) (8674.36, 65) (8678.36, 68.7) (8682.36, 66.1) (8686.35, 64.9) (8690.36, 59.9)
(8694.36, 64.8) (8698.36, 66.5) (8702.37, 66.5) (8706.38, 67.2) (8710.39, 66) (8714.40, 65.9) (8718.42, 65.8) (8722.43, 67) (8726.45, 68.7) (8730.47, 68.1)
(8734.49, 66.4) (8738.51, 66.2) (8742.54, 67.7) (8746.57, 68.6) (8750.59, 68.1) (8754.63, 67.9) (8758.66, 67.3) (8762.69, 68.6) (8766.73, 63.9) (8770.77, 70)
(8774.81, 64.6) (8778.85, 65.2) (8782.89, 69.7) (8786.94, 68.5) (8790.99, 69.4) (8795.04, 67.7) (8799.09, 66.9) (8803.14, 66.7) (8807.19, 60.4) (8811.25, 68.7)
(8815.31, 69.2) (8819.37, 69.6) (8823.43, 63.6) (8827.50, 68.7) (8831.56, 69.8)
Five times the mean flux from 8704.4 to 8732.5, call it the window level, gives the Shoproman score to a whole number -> 335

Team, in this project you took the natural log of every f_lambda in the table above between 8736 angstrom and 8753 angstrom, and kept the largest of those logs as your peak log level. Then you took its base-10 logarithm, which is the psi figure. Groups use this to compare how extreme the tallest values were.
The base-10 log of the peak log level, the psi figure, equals 0.626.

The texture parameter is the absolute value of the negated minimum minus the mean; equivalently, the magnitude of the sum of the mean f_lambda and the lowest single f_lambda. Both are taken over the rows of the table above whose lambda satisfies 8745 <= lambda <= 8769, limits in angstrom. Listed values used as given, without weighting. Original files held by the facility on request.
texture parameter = 131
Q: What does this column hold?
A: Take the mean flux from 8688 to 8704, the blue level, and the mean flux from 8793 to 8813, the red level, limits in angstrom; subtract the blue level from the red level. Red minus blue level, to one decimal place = 1.7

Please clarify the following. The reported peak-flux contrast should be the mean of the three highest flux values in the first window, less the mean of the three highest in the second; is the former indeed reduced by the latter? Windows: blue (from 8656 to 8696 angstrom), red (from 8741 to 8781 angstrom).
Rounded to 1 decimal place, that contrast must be -1.6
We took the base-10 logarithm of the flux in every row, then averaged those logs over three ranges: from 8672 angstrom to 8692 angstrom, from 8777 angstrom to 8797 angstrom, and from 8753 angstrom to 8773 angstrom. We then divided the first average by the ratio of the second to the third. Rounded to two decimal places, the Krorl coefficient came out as 1.81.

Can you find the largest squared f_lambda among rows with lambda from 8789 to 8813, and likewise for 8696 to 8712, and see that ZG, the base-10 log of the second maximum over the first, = -0.028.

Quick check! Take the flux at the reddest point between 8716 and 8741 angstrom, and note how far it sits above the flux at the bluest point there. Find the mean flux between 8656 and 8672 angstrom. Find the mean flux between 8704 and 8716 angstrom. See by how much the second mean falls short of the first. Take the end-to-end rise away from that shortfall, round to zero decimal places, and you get -6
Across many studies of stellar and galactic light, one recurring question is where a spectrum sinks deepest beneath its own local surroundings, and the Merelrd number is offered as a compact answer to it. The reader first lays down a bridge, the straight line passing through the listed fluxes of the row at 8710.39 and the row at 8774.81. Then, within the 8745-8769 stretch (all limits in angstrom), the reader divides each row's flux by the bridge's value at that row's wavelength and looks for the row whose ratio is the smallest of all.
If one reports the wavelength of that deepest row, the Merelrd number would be 8766.73 angstrom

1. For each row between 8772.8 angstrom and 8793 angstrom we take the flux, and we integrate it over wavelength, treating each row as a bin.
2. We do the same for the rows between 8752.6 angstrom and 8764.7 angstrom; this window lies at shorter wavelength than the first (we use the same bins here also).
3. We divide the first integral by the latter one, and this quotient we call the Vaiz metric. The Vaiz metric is 1.7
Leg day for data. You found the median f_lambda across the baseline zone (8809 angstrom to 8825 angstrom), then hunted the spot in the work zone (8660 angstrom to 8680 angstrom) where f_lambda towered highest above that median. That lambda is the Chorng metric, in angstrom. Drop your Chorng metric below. 8678.36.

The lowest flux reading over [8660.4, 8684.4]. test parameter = 43.6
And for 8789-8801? 66.9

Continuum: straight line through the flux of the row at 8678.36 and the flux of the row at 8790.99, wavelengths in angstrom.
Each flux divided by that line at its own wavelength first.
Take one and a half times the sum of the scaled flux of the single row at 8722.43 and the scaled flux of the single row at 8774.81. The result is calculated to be 2.86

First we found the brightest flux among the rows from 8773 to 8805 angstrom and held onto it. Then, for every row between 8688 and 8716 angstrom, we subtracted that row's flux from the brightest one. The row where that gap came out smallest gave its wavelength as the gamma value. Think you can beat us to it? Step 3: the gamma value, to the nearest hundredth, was 8706.38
